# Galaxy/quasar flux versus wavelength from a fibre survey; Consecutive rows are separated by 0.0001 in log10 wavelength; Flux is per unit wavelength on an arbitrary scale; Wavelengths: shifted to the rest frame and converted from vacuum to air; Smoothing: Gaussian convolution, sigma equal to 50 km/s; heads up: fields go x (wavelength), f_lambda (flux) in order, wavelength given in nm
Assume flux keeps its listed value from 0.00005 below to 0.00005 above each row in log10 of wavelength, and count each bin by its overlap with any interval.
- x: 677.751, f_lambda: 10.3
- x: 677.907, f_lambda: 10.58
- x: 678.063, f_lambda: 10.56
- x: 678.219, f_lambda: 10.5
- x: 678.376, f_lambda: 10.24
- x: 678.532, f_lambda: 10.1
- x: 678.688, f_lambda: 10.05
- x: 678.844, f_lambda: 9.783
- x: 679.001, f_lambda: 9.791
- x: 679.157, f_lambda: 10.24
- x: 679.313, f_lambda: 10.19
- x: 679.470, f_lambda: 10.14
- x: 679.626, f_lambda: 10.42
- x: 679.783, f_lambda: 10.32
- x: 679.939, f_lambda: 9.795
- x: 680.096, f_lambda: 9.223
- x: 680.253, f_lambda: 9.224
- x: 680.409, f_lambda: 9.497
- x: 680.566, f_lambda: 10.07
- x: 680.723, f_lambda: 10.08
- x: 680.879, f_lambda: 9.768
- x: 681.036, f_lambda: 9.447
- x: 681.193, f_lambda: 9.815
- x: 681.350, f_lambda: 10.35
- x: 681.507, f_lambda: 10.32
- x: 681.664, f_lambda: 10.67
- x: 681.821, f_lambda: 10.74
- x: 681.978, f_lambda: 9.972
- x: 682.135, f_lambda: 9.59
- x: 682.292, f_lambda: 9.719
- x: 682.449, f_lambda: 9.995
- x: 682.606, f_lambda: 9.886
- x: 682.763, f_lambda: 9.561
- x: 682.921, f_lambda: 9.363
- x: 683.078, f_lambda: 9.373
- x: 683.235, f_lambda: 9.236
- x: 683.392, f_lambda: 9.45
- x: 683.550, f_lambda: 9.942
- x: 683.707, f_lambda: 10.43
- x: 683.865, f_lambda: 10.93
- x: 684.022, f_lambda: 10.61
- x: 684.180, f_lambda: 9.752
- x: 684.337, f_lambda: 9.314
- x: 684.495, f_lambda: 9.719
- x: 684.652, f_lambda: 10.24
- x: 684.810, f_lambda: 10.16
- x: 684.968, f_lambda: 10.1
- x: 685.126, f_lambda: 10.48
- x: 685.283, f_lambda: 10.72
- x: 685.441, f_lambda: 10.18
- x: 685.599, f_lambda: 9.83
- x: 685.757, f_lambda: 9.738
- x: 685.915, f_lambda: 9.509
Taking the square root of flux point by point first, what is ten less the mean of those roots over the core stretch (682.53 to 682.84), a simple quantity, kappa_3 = 6.88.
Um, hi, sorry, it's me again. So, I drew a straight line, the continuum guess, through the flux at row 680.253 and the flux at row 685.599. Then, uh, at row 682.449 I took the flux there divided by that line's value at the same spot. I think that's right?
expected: 1.06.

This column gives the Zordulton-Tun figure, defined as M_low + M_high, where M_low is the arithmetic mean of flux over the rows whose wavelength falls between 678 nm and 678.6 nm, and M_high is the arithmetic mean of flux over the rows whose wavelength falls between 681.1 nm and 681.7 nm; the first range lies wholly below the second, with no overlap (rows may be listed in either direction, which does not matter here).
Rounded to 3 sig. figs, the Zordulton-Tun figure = 20.6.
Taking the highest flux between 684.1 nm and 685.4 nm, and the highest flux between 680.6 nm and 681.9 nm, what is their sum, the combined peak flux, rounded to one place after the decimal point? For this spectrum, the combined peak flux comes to 21.5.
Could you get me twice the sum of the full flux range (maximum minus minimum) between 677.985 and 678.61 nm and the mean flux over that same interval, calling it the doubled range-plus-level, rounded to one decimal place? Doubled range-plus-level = 21.6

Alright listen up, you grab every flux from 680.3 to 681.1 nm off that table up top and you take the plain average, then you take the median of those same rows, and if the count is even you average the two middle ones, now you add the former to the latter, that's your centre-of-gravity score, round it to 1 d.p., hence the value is 19.5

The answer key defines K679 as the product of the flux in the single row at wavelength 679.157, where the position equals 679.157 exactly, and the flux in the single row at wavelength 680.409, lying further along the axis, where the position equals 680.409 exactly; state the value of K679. 97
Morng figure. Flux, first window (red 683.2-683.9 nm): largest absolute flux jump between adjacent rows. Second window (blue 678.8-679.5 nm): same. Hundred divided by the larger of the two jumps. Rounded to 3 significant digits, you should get 200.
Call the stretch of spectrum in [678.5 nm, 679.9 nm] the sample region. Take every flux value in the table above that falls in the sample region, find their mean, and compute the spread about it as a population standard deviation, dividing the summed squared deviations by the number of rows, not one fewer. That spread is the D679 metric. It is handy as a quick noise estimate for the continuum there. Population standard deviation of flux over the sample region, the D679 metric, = 0.20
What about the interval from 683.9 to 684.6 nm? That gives 0.47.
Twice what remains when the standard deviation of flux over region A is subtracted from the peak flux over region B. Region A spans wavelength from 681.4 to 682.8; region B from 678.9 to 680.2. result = 20.0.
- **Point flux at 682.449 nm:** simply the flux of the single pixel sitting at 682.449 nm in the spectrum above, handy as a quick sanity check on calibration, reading 9.995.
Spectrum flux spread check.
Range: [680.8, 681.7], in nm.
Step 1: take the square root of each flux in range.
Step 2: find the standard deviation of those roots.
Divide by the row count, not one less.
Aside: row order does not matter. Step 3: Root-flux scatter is 0.0658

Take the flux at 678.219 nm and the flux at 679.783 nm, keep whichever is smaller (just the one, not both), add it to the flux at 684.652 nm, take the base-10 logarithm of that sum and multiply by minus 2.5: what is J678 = -3.28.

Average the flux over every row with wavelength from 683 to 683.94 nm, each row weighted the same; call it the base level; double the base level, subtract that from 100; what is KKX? 80.2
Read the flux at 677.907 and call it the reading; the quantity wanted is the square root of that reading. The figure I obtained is 3.253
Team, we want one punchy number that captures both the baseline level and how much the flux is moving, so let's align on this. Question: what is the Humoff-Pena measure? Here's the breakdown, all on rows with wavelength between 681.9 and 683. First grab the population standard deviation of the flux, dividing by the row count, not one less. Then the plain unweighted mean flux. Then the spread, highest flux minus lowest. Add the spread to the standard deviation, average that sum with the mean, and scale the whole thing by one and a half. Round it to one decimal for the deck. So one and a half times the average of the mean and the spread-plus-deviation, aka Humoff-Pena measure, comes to 7.9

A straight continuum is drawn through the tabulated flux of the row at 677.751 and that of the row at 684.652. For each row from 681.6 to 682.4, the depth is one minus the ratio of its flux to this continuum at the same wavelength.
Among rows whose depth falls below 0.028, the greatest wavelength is 681.821 nm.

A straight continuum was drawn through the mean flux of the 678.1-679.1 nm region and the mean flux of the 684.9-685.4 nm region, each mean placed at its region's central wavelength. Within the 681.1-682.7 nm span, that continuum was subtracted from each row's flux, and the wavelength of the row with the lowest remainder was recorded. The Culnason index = 682.135 nm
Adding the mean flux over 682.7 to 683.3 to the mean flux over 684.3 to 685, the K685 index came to 19.3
